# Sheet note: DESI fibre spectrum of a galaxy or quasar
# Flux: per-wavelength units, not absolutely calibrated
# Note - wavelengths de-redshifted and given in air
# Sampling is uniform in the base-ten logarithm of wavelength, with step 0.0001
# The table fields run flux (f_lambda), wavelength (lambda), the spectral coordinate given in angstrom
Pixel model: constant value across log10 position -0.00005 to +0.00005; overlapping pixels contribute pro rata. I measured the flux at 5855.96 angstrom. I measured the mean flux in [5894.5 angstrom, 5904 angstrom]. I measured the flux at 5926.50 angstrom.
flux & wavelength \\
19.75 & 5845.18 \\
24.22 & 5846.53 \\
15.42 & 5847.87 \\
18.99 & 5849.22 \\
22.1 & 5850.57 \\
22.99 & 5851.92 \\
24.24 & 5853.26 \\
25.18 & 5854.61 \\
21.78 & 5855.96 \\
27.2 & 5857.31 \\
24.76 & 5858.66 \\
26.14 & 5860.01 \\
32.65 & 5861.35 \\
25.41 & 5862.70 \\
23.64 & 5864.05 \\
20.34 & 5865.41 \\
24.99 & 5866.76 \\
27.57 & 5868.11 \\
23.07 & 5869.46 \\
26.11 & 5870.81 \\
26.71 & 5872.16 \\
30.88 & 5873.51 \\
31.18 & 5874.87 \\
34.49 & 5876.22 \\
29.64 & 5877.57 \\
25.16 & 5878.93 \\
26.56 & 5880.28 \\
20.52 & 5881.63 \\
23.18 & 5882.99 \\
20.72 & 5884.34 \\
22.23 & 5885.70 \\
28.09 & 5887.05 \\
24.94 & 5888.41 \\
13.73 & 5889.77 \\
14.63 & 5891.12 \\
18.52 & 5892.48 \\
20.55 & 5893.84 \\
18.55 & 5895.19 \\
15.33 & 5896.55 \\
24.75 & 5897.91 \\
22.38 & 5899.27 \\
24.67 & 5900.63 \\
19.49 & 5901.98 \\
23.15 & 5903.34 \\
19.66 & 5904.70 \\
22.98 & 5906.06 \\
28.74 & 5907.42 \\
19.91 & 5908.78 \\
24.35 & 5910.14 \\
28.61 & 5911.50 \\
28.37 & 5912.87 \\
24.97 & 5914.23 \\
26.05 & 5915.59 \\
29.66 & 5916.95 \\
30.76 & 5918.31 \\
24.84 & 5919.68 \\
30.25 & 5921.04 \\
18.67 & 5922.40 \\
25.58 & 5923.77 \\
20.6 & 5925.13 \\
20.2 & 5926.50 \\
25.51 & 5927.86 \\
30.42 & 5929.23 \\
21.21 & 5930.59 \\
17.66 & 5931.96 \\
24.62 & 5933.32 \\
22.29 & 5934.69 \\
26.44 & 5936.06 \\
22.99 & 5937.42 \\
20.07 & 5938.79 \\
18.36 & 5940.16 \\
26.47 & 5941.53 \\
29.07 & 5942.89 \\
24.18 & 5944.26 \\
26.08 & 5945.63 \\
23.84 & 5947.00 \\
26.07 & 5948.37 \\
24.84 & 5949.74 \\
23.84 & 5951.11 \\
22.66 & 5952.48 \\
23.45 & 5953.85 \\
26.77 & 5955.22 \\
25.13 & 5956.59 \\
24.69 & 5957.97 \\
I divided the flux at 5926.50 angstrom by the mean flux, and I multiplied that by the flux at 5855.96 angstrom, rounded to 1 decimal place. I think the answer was 20.8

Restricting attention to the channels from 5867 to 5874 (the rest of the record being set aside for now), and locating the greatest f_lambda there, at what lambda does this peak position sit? 5873.51 angstrom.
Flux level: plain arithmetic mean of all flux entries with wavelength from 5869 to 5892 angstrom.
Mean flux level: 24.8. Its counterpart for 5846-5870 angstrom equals 23.9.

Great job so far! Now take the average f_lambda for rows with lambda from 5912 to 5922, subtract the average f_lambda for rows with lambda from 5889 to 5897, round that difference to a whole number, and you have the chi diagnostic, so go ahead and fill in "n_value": 11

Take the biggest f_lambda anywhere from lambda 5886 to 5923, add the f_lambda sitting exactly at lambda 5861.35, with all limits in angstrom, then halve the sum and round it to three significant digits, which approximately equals 31.7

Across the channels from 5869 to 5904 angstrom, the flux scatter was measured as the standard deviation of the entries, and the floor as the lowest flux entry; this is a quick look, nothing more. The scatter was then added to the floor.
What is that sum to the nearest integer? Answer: 19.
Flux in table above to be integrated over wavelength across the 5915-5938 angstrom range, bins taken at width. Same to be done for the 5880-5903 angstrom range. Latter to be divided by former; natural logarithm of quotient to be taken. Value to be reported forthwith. -0.16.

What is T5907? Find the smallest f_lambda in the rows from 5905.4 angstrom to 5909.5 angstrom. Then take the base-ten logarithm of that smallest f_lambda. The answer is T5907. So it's 1.30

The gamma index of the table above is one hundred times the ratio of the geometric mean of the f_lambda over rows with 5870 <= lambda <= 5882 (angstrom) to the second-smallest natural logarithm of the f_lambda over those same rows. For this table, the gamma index 857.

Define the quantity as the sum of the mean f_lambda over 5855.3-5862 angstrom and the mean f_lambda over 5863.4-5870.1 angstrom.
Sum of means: 50.4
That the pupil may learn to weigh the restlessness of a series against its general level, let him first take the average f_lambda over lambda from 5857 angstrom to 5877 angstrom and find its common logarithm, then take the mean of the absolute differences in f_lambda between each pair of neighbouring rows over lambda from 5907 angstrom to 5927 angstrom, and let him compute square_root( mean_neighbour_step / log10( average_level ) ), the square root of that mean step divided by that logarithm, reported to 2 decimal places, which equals 1.76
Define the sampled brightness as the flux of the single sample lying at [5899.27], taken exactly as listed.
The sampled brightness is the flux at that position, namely 22.38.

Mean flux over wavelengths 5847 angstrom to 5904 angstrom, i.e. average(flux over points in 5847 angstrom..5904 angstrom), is 23.6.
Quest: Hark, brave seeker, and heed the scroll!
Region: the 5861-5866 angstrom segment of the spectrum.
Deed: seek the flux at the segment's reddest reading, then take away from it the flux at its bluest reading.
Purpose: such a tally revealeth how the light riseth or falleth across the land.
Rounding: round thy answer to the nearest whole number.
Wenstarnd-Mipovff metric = -12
